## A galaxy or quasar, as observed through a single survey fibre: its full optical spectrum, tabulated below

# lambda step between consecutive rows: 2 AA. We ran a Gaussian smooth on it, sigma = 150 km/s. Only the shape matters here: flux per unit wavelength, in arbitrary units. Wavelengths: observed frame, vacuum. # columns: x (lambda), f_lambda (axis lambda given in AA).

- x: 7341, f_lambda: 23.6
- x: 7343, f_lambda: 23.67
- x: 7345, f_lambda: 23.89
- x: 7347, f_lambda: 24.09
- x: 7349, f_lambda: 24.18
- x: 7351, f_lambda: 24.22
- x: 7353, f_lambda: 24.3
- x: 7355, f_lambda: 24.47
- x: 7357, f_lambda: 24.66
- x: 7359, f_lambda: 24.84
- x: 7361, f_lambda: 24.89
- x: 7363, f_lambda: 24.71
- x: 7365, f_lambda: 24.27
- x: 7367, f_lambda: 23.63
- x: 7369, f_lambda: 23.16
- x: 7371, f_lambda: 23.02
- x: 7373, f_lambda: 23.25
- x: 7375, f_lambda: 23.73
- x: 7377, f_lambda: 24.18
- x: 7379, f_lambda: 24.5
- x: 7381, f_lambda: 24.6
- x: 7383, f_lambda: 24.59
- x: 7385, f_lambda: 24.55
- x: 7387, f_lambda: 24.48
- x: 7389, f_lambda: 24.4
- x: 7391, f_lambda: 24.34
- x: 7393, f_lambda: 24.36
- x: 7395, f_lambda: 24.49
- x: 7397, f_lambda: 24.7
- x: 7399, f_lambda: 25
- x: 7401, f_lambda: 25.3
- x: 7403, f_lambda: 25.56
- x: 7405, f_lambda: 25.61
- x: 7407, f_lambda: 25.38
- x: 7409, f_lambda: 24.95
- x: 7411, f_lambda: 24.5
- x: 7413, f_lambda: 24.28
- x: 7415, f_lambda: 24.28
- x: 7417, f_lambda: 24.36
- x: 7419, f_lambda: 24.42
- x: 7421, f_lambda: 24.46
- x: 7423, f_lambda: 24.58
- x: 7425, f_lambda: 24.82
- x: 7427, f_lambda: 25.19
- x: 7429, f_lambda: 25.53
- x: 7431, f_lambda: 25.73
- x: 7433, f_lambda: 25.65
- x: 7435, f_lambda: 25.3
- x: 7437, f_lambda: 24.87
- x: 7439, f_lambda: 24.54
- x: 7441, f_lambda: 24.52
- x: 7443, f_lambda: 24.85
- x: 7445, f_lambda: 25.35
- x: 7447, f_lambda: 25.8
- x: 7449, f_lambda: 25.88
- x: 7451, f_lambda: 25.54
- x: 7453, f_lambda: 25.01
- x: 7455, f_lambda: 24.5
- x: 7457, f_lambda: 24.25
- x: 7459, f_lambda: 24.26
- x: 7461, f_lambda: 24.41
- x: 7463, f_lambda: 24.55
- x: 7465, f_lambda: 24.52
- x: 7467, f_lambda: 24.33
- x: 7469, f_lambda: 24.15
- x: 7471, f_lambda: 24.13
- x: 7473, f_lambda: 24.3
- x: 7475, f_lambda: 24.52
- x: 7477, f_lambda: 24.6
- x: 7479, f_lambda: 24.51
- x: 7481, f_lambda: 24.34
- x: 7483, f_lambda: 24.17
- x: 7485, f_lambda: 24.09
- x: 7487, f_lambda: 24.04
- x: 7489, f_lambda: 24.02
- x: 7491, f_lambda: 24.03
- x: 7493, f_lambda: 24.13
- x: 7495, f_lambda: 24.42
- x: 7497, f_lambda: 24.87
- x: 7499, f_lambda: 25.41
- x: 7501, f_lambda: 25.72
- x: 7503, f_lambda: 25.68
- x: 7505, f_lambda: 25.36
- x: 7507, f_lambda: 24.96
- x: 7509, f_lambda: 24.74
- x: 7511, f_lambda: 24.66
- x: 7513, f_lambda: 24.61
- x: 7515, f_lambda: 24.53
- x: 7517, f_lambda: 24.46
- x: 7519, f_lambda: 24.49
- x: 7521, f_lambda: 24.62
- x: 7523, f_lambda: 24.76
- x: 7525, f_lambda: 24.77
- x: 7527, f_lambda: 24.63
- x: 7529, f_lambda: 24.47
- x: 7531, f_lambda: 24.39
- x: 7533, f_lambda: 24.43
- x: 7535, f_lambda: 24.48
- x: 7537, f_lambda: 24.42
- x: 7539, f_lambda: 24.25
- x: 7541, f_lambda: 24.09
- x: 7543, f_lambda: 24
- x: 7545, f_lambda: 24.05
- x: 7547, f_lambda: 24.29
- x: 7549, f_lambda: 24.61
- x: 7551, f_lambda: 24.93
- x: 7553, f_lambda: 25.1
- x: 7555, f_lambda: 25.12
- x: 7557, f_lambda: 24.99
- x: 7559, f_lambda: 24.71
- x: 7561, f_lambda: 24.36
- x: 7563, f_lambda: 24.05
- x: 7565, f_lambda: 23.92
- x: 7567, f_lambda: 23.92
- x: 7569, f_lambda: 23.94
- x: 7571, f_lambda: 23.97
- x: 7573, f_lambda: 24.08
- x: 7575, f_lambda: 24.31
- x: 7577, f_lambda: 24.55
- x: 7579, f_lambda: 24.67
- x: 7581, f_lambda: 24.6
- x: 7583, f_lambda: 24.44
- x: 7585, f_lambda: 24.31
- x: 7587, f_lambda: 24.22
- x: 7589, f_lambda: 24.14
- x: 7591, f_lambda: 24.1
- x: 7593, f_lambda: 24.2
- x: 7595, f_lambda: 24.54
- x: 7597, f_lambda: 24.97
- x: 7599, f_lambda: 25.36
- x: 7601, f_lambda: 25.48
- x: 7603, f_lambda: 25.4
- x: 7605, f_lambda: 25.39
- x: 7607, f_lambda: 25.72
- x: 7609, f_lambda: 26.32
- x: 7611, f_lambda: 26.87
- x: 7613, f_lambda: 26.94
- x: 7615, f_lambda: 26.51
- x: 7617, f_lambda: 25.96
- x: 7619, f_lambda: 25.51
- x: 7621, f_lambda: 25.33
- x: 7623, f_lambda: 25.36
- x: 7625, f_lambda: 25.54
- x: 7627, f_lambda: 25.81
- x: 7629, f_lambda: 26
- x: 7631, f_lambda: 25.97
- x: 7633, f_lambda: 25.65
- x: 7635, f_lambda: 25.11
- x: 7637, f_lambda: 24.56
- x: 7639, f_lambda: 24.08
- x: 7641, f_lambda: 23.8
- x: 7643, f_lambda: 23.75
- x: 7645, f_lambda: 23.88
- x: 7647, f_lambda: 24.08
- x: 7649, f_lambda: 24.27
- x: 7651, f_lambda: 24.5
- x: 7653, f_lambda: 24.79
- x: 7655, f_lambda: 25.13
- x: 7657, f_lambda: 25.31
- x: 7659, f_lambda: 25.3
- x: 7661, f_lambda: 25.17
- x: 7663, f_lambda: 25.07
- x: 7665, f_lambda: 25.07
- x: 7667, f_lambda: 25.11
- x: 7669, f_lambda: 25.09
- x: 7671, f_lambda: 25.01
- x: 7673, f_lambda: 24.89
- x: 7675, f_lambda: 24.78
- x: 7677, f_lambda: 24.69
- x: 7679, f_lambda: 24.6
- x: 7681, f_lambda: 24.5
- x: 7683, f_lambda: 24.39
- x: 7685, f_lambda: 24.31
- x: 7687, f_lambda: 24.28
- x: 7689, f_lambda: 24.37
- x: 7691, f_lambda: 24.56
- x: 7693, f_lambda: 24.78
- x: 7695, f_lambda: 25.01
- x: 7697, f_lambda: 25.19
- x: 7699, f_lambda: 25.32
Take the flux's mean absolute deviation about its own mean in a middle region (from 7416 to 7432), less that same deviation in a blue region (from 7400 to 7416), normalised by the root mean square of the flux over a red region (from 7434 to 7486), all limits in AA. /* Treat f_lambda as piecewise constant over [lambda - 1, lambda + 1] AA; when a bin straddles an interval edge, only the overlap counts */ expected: -0.001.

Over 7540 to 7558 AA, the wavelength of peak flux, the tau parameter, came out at 7555 AA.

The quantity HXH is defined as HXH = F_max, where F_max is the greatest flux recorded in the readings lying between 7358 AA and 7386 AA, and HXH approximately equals 24.89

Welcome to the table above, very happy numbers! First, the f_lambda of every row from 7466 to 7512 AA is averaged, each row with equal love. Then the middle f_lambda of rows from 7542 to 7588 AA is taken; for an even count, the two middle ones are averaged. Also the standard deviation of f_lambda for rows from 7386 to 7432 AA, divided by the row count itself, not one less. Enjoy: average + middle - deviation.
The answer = 48.4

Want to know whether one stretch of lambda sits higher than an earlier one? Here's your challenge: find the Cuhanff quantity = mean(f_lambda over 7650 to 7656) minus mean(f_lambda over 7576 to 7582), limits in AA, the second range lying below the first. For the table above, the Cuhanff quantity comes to 0.2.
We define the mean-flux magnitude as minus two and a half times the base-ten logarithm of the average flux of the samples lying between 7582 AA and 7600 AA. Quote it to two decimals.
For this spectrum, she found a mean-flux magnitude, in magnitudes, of -3.47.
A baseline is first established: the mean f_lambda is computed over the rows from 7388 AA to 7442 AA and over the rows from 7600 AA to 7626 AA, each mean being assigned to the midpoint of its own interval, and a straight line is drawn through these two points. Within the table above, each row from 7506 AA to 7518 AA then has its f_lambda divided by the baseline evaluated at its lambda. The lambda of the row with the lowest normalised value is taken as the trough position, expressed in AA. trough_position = 7517 AA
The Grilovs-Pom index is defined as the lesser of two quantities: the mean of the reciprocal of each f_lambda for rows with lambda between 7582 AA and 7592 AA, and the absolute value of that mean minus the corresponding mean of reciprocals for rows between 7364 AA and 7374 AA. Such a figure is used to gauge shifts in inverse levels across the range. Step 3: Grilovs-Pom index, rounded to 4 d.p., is 0.0014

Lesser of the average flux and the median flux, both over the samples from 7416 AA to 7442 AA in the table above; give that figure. 24.8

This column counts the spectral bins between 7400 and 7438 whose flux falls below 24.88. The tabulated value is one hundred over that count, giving 11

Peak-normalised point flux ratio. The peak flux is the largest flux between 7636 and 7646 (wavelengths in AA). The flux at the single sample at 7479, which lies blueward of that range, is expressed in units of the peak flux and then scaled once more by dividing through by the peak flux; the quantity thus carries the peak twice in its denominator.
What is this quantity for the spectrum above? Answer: 0.0406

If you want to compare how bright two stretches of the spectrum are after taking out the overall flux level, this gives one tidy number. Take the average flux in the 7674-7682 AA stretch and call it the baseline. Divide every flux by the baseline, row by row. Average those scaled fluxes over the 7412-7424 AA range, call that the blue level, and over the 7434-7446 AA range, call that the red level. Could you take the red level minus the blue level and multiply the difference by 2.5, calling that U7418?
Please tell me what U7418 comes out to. 0.052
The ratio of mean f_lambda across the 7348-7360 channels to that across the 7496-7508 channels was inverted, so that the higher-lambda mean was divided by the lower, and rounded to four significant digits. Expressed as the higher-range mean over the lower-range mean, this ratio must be 1.036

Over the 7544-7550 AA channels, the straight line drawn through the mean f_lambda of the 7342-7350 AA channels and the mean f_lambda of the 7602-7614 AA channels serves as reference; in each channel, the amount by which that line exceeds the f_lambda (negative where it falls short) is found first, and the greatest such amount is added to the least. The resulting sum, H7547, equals 2.6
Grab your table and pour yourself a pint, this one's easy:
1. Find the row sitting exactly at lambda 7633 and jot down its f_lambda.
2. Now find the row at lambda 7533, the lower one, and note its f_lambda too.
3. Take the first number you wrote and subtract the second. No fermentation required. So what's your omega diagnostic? 1.2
